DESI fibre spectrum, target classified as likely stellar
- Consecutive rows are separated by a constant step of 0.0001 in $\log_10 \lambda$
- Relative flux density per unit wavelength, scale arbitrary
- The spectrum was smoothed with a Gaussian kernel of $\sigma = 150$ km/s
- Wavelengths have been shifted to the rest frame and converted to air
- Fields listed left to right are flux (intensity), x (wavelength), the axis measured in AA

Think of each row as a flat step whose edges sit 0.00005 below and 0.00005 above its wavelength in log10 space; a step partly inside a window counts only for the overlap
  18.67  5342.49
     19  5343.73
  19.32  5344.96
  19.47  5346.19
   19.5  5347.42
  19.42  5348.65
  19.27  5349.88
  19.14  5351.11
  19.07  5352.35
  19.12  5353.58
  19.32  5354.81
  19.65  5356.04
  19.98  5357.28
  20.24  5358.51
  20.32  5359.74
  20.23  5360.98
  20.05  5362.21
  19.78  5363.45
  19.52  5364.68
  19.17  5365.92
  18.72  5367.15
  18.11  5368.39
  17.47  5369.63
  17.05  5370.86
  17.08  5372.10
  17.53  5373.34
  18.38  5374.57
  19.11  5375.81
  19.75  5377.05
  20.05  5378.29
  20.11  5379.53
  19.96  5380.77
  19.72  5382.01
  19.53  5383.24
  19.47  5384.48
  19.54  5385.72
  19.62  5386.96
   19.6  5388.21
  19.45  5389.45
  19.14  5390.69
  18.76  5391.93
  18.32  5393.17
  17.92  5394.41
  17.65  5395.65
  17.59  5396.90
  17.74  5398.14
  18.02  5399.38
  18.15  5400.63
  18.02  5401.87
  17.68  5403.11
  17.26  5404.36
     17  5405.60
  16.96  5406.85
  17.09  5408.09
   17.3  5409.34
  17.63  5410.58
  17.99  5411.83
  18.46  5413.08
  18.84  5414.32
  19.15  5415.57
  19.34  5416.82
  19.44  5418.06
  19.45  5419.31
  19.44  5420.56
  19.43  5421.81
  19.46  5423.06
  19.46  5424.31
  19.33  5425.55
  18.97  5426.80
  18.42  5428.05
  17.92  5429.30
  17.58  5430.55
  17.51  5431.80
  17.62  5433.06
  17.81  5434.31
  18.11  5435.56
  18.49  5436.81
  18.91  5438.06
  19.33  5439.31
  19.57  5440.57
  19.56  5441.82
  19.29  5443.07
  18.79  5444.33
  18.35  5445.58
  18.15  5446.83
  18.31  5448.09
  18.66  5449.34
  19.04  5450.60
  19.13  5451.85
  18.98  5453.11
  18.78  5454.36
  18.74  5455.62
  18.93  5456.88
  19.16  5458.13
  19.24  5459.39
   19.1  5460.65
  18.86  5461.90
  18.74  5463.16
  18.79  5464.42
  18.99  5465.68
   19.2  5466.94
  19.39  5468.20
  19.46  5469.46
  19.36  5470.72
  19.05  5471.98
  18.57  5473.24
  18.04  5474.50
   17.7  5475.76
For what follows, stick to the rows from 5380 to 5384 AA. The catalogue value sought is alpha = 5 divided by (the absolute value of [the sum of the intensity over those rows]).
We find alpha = 0.0844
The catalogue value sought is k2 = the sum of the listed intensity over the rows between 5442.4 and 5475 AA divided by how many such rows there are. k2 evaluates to 18.9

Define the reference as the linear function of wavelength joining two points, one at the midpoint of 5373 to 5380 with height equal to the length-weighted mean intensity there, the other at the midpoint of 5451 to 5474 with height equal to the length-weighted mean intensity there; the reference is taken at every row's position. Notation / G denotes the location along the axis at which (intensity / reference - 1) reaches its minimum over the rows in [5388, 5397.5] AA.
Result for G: 5396.90 AA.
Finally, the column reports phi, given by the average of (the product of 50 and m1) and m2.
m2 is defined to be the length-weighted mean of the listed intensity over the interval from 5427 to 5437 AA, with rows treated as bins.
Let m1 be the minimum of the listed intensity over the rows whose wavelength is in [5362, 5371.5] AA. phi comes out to 435.2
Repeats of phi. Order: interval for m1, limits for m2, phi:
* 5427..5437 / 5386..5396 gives 447.2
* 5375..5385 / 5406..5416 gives 486.7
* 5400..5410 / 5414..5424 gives 433.7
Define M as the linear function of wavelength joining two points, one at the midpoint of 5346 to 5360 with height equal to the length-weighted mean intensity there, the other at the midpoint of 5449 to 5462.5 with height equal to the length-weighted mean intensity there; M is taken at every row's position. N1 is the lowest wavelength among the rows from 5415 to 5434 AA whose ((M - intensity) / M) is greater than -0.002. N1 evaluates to 5415.57 AA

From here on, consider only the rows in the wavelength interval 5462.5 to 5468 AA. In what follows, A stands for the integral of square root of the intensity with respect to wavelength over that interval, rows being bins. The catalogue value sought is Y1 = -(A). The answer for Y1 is -23.9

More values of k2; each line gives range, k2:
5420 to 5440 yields 18.6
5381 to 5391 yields 19.5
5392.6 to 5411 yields 17.6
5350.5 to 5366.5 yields 19.7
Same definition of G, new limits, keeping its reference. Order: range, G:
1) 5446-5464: 5446.83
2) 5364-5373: 5370.86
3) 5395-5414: 5406.85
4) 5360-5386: 5370.86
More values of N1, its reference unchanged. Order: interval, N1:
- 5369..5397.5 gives 5369.63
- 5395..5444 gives 5395.65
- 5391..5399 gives 5391.93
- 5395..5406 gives 5395.65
